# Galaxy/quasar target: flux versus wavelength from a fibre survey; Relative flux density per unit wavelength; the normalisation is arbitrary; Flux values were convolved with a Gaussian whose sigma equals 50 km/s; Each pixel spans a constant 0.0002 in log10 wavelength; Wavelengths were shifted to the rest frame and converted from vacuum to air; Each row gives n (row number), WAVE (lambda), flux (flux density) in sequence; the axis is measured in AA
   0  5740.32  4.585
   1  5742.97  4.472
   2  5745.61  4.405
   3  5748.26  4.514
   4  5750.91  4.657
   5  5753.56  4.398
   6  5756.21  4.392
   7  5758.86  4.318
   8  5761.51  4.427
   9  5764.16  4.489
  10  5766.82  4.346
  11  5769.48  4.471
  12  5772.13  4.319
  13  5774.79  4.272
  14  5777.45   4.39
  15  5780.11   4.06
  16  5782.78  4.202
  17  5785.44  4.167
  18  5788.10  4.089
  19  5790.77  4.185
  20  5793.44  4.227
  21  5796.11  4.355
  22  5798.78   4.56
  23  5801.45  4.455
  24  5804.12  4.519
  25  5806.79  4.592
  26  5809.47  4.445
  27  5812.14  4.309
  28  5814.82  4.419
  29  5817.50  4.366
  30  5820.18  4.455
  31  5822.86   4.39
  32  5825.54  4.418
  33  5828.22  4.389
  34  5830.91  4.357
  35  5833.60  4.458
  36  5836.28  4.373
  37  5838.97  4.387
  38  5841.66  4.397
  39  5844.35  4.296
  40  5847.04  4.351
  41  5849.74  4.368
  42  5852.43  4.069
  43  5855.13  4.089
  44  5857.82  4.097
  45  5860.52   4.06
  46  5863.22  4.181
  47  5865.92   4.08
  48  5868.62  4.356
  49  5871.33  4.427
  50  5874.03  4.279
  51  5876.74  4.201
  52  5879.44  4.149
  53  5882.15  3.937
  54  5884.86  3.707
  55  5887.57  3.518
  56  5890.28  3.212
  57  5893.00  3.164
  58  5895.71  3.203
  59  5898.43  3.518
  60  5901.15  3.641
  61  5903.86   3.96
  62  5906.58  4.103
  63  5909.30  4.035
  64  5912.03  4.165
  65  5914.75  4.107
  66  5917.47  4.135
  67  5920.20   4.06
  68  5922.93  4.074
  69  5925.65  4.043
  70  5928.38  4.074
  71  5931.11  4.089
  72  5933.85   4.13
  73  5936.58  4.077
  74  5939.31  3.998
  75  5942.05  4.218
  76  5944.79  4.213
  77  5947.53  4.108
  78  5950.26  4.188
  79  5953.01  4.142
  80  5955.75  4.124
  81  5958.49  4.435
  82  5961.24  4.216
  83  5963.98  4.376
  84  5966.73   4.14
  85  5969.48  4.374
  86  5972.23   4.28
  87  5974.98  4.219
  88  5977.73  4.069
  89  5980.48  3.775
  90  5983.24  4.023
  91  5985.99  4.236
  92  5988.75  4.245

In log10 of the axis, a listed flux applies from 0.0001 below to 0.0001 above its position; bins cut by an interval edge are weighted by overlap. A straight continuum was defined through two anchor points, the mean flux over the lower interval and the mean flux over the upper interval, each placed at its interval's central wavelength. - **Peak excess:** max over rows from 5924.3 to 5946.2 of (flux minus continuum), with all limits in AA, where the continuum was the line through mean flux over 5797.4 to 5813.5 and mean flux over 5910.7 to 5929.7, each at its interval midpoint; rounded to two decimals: 0.20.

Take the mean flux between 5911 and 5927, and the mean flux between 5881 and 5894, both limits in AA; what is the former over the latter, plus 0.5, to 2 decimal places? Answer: 1.67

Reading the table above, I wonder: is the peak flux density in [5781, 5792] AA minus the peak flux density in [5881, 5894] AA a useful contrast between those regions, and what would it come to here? 0.3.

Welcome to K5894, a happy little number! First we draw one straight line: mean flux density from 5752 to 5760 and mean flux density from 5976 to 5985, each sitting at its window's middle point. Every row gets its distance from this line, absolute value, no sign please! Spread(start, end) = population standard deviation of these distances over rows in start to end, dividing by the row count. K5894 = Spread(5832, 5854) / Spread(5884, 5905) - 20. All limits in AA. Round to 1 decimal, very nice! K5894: -19.9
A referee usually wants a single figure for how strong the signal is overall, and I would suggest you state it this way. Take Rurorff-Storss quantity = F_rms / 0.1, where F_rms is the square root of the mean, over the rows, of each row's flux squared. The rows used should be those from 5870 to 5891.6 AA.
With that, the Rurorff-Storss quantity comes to 39.5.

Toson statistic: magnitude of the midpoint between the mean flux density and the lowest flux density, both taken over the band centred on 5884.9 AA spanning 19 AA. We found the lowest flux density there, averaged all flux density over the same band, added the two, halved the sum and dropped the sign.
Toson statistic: 3.43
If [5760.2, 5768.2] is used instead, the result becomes 4.38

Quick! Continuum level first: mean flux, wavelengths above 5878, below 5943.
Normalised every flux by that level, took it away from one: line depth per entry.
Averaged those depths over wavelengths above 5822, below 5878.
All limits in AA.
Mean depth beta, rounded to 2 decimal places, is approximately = -0.10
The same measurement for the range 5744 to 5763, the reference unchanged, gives -0.14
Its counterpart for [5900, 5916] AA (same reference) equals -0.03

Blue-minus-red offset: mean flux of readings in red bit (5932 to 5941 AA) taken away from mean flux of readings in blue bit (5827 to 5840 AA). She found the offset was 0.32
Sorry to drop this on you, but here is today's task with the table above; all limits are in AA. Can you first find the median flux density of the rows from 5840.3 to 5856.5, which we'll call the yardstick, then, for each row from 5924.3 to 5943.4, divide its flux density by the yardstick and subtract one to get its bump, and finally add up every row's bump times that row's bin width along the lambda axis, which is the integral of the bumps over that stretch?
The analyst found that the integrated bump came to -1.0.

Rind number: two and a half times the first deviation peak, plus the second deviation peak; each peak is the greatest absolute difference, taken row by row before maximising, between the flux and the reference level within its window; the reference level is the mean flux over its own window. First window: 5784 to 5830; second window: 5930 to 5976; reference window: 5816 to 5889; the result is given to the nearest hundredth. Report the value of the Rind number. 1.14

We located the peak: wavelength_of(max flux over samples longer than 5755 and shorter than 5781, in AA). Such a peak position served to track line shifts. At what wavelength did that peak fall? 5764.16 AA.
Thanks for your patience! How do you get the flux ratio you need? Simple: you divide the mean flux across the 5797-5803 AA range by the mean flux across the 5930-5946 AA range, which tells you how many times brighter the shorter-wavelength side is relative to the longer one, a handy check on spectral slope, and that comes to 1.09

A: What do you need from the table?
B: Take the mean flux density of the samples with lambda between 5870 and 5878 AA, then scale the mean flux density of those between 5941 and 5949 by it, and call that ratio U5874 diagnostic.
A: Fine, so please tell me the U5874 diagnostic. 0.97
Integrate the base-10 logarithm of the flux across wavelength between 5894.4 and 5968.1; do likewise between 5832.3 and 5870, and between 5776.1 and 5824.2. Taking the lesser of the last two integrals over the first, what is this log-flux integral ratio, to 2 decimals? 0.53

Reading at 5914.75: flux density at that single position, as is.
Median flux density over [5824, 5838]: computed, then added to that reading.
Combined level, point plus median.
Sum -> 8.50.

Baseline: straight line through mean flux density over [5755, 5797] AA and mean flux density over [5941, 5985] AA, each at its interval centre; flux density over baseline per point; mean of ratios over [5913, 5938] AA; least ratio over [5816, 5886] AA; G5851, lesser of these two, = 0.877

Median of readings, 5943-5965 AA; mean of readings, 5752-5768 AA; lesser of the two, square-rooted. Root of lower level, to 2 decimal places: 2.05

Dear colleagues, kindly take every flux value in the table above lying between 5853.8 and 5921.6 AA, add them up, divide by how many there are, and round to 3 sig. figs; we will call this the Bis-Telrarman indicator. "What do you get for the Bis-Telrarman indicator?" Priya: 3.94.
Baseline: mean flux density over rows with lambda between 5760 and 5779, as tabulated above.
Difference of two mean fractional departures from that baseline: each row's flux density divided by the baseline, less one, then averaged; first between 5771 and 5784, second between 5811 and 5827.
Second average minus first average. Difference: 0.03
